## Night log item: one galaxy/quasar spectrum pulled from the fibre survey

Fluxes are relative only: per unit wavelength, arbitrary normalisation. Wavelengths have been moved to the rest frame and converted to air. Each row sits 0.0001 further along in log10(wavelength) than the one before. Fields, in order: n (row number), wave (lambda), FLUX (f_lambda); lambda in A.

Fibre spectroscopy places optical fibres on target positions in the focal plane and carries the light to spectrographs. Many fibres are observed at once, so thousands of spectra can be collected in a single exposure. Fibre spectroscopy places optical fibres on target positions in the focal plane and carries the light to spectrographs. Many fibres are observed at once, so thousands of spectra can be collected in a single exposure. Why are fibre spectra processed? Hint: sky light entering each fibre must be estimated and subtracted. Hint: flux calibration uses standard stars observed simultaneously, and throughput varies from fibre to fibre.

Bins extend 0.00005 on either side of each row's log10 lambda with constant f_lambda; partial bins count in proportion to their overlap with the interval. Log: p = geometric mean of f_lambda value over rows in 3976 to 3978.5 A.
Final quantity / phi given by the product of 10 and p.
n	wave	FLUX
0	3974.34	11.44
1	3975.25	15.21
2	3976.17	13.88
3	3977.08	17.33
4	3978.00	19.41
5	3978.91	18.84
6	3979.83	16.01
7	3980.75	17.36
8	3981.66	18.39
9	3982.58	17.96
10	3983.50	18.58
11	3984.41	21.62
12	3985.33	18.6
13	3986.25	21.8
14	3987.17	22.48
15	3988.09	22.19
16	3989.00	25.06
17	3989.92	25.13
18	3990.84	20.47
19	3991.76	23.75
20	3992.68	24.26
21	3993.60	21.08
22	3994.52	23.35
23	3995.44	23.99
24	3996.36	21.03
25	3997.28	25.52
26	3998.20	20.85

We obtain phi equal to 167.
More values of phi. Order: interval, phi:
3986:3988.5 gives 222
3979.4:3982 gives 172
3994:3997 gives 228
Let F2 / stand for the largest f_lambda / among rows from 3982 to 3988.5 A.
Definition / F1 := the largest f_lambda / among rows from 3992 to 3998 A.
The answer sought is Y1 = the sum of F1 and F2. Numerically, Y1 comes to 48.0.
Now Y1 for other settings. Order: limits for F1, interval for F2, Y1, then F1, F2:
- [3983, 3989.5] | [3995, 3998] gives 50.6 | 25.06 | 25.52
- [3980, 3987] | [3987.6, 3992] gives 46.9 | 21.8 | 25.13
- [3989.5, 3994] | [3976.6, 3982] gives 44.5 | 25.13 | 19.41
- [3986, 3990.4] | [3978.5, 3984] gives 44.0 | 25.13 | 18.84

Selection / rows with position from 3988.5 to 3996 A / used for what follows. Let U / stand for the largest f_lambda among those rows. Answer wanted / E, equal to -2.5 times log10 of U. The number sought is -3.50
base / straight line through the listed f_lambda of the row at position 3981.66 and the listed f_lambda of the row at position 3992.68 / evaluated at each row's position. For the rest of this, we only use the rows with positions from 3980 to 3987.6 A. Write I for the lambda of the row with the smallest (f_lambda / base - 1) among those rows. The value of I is 3985.33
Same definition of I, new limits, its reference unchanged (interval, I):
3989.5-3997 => 3996.36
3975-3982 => 3976.17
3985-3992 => 3990.84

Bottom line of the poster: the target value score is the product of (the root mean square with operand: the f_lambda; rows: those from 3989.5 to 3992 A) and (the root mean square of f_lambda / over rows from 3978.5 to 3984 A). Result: 415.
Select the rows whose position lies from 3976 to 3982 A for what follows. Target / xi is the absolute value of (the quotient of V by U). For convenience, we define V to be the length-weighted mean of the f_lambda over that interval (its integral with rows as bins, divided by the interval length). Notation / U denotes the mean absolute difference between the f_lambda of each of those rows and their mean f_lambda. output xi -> 13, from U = 1.36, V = 17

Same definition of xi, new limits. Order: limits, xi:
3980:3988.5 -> 10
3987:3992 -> 16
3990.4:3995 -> 16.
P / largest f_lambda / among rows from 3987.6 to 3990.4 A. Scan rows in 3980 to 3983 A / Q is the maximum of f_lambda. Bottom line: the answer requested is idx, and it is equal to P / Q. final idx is 1.37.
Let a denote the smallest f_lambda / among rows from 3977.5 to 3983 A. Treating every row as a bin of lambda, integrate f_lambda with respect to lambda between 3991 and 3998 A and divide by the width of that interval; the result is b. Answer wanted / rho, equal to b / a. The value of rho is 1.44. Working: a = 16.01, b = 23.1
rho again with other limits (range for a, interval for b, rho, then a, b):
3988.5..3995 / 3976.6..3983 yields 0.87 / 20.47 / 17.9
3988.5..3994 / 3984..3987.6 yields 1.03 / 20.47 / 21.1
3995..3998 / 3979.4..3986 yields 0.88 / 21.03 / 18.5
